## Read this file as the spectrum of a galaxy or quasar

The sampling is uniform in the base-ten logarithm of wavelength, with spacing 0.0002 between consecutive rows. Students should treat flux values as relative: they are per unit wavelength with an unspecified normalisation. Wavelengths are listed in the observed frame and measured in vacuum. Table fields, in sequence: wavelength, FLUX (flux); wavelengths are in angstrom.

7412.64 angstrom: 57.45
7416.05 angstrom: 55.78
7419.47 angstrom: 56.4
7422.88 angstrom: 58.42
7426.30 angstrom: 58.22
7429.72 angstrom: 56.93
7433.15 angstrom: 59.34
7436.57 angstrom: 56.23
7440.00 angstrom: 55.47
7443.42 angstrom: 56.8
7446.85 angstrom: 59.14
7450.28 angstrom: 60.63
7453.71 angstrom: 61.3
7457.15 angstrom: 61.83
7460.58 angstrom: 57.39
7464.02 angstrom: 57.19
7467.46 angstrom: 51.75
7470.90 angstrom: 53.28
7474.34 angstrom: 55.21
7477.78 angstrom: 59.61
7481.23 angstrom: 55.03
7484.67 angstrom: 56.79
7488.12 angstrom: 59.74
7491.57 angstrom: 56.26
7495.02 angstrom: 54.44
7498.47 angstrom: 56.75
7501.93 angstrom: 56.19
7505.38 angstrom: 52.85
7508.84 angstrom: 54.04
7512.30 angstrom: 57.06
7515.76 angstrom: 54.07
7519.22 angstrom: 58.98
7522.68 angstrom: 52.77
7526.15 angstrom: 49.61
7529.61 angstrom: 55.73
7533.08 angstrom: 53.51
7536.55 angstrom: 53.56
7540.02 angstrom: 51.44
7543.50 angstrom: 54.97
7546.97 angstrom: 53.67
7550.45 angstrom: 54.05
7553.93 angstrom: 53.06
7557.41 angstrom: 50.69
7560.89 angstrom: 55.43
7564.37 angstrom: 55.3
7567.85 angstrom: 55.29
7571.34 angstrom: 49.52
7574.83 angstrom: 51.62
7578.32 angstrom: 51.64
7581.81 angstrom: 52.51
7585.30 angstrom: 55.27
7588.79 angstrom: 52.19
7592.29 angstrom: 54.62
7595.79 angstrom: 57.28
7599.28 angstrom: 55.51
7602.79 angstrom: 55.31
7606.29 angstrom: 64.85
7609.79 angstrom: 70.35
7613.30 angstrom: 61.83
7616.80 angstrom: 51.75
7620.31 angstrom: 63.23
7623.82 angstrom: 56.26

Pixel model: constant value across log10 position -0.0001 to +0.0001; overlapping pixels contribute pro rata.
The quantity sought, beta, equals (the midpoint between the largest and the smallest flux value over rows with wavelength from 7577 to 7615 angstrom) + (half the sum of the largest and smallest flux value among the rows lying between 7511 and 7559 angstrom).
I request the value 115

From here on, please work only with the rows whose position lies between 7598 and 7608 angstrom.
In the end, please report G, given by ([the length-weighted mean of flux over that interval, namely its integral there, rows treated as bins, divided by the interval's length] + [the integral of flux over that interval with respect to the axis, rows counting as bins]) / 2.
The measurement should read 322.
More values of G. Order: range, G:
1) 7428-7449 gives 631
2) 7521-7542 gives 581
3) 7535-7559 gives 663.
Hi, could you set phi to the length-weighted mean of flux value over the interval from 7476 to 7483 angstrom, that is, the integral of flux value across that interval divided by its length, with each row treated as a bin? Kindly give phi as 57.3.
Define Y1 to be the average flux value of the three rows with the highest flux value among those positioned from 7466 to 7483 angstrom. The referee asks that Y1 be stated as 57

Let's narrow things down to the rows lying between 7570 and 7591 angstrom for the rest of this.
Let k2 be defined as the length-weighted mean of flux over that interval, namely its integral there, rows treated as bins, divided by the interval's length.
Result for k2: 52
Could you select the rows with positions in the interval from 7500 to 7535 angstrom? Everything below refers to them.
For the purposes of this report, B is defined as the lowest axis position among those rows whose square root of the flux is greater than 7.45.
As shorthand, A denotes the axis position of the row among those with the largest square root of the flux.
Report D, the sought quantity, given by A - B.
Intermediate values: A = 7519.22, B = 7501.93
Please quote 17.3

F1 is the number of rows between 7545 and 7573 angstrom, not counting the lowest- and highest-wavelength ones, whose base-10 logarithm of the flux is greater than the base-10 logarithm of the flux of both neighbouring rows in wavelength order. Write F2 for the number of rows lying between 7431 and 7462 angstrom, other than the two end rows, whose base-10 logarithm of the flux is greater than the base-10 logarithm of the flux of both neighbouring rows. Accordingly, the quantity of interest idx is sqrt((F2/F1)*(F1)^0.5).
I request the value 0.84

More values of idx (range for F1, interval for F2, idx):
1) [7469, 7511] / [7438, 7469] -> 0.76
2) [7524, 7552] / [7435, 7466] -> 0.76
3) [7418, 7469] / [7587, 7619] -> 1.07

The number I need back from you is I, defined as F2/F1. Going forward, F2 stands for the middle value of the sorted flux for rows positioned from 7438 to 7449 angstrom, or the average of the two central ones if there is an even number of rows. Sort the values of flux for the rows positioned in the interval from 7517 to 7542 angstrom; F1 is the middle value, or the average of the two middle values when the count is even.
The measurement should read 1.06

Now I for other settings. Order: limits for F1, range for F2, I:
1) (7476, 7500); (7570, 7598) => 0.92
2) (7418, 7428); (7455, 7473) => 0.98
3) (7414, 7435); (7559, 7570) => 0.96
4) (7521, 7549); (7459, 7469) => 1.07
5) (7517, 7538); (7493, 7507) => 1.03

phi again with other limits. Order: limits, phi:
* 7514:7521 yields 56.5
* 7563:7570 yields 55.0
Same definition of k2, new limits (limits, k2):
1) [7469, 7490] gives 57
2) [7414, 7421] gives 56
